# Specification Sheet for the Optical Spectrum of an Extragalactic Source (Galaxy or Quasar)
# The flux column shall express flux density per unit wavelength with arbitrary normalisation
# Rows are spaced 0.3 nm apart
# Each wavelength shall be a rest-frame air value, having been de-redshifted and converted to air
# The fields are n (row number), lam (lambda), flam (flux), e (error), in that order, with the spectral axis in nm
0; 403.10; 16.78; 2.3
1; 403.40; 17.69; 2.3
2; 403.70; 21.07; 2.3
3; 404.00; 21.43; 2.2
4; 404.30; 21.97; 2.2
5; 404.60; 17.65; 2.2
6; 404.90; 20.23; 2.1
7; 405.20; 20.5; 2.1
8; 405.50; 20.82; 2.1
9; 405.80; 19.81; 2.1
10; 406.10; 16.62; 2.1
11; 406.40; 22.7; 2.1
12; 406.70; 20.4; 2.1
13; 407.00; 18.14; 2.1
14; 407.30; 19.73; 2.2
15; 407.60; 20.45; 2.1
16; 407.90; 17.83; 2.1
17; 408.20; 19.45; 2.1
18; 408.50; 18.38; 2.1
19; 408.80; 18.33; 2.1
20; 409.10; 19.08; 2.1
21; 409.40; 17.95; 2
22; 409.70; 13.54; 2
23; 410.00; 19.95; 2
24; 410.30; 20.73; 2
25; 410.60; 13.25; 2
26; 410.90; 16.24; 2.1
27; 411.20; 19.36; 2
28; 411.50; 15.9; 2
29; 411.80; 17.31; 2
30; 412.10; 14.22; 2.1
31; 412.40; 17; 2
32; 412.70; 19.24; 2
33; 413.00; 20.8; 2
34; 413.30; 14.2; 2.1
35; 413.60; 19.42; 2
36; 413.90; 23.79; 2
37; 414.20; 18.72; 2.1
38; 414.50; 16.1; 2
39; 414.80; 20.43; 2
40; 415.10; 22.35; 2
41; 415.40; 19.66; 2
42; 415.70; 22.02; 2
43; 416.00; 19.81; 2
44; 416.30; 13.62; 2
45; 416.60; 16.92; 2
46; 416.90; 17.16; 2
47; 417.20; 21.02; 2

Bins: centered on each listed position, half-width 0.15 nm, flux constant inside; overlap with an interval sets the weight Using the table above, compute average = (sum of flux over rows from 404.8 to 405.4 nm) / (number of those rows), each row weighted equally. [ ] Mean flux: 20.4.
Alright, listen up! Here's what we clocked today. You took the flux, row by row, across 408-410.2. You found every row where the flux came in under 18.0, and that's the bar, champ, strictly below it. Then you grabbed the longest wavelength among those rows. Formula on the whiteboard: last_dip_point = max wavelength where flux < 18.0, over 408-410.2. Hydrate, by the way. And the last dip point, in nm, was 409.70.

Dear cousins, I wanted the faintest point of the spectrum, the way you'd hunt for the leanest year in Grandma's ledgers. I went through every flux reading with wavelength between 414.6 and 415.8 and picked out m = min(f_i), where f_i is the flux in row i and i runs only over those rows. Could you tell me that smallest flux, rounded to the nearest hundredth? 19.66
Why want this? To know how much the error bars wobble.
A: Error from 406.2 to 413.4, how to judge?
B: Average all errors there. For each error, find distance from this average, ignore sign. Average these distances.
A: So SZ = 0.053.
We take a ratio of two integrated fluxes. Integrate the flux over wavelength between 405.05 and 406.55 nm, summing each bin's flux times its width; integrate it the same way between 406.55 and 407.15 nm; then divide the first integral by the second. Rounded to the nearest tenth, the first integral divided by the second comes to 2.6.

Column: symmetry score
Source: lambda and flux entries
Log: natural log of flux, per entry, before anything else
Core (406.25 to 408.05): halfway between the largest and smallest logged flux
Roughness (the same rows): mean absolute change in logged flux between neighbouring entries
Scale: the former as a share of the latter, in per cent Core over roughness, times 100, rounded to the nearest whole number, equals 3119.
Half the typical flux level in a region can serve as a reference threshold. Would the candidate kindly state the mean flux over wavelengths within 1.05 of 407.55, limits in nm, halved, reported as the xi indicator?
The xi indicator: 9.6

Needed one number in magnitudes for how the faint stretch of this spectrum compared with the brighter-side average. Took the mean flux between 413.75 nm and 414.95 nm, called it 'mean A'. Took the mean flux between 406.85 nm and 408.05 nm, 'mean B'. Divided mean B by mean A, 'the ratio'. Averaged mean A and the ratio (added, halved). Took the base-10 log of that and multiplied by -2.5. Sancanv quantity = -2.54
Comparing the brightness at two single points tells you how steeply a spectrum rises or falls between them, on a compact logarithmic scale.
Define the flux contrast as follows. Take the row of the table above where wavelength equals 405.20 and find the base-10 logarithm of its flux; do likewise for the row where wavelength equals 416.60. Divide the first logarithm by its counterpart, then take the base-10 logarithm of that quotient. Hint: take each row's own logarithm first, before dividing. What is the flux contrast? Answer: 0.03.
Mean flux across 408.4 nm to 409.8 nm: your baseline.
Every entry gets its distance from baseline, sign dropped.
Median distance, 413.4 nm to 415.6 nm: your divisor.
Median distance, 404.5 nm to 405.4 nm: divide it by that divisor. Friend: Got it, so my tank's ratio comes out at 1.3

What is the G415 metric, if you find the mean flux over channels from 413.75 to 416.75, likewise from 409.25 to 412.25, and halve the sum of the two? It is 18.1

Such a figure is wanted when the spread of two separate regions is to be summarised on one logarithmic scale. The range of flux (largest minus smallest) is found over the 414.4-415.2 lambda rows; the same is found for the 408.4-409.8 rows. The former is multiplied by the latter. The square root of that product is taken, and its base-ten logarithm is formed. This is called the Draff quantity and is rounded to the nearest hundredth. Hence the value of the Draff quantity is 0.77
